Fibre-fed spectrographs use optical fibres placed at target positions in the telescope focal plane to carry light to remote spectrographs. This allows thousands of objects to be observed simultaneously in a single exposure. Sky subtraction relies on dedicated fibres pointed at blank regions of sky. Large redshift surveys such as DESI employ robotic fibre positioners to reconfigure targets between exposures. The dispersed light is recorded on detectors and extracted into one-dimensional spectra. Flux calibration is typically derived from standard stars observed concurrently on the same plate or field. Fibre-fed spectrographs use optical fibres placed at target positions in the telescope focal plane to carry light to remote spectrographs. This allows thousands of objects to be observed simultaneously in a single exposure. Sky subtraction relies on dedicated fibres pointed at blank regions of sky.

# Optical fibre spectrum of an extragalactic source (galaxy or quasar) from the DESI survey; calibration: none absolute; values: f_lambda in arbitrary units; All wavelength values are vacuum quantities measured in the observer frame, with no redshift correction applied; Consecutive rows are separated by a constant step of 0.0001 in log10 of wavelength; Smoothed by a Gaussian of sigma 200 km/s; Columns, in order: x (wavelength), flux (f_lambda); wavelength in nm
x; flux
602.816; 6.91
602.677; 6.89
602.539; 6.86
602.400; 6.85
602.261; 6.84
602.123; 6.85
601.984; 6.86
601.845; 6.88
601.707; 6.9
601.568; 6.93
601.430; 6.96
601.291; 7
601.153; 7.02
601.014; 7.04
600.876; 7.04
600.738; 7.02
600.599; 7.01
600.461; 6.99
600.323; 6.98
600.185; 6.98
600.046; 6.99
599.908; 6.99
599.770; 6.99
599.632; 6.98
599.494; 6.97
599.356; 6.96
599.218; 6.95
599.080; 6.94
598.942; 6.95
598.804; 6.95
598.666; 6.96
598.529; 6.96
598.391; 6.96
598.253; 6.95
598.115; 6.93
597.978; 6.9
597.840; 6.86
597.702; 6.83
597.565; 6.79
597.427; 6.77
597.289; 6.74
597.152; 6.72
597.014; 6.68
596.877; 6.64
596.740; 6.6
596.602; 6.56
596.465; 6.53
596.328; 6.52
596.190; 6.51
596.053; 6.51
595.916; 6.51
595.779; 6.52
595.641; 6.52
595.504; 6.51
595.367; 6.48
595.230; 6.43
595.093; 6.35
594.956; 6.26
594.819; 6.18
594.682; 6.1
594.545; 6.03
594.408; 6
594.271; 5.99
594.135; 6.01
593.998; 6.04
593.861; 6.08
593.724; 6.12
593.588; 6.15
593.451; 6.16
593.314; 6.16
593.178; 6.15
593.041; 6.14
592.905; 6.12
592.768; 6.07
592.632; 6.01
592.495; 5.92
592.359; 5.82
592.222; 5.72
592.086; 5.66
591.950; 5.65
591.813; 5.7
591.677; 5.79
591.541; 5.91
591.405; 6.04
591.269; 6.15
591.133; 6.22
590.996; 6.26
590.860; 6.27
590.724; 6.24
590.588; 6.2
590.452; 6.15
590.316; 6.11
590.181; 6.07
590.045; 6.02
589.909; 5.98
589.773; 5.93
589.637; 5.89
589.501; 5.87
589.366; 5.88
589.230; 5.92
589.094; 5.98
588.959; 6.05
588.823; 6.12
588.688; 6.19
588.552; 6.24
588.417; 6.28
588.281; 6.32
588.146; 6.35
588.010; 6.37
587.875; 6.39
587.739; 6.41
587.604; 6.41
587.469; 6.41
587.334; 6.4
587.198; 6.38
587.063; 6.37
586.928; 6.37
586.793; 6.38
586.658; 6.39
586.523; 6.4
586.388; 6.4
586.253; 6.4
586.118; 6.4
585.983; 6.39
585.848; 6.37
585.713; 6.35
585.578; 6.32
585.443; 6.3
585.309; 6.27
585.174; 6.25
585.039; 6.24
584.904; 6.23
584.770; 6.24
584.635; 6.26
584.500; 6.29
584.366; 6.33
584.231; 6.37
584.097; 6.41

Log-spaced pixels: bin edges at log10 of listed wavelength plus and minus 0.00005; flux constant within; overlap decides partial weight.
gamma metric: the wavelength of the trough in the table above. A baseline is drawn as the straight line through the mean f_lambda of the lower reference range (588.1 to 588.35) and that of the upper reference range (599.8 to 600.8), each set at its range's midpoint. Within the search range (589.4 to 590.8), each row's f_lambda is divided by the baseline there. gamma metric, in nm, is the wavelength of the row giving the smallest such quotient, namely 589.501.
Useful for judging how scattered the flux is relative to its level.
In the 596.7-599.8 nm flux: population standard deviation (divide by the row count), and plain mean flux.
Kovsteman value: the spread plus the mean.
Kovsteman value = 6.99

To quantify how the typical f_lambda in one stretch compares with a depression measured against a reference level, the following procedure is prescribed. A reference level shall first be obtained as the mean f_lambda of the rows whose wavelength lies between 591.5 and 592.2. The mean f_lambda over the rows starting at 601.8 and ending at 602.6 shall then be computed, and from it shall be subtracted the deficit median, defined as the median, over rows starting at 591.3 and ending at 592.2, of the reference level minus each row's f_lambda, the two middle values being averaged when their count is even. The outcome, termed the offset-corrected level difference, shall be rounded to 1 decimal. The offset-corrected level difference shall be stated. 6.9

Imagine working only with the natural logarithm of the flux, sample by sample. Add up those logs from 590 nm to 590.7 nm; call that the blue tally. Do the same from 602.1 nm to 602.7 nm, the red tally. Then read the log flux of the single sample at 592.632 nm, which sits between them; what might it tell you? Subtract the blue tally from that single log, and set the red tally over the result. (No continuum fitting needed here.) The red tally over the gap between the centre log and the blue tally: -1.33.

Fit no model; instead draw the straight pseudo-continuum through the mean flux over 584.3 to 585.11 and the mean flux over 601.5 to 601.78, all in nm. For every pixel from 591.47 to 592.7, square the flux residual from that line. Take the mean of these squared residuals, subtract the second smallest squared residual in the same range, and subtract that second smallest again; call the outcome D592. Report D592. -0.19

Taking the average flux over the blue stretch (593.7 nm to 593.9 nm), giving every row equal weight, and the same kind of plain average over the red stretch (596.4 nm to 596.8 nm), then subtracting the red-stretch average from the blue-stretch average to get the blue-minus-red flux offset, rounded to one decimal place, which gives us -0.5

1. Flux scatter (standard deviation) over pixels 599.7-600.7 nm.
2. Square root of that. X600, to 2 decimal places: 0.10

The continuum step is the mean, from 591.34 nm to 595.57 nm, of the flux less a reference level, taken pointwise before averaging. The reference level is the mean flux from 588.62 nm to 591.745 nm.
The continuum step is 0.0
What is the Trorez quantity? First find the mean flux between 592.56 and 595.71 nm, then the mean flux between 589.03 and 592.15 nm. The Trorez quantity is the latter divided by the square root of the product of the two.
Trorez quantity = 0.99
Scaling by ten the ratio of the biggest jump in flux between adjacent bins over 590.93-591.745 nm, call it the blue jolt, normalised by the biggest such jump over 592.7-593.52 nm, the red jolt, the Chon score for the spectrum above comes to 26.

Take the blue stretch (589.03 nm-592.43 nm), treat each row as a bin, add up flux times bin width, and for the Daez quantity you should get 20.3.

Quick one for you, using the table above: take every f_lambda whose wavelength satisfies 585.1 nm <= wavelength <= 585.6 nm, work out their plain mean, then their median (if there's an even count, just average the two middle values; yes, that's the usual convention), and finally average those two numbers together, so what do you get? 6.3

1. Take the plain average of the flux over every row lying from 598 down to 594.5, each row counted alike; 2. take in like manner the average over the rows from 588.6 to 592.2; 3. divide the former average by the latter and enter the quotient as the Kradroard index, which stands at 1.09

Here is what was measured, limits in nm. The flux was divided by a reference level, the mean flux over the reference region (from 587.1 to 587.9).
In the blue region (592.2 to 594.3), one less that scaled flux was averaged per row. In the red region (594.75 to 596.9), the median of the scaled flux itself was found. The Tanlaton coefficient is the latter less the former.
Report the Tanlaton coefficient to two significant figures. 0.96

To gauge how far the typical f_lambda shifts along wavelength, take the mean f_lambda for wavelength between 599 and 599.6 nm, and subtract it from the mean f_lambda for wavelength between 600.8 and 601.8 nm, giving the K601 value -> 0.03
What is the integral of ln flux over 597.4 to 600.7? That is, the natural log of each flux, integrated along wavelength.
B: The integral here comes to 6.4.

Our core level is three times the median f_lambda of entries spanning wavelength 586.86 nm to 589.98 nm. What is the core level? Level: 18.8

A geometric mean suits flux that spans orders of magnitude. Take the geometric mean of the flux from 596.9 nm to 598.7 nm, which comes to 6.8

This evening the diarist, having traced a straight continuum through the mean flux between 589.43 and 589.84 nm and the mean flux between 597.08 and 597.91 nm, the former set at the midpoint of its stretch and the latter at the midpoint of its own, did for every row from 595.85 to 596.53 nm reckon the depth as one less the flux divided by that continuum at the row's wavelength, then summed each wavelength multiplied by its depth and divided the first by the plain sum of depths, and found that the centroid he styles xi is 596.21 nm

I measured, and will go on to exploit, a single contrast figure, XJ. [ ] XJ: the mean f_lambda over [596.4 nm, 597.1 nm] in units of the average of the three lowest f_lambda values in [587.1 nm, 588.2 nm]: 1.04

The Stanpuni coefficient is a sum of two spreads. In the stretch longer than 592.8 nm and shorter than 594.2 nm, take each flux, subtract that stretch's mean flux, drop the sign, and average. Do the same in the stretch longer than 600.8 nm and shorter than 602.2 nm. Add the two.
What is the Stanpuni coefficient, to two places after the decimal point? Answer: 0.11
